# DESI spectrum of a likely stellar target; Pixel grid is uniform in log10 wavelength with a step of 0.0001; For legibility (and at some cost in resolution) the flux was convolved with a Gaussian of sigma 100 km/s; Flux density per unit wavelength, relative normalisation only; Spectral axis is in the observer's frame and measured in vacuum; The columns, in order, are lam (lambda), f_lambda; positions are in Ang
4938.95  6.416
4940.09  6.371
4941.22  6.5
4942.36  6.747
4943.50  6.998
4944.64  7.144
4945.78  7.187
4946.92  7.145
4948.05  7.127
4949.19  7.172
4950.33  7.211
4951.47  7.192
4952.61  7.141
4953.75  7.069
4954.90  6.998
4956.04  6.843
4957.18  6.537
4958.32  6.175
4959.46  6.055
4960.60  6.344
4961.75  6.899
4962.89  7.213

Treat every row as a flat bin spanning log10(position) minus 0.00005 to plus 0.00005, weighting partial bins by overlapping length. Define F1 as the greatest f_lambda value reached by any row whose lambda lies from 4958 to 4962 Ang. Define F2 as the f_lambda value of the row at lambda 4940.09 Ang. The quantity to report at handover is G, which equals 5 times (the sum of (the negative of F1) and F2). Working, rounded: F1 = 6.899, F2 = 6.371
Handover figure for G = -2.6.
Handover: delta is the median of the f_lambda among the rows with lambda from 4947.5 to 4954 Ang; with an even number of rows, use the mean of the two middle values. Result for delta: 7.16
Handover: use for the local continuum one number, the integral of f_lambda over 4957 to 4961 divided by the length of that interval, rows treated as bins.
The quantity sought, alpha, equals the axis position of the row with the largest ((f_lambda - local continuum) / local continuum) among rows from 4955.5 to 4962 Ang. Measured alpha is 4961.75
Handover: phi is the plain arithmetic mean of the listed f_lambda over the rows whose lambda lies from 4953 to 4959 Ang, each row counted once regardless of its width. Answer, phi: 6.72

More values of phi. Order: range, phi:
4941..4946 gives 6.92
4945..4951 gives 7.17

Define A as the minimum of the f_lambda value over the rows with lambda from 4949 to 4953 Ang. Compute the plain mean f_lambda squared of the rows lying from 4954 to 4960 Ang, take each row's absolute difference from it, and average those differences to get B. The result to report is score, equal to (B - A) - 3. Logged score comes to -5.9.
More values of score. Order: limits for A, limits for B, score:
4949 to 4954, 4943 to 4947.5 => -9.2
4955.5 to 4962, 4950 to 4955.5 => -8.0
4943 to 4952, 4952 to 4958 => -7.5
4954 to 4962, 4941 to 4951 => -6.5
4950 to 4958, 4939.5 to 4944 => -6.6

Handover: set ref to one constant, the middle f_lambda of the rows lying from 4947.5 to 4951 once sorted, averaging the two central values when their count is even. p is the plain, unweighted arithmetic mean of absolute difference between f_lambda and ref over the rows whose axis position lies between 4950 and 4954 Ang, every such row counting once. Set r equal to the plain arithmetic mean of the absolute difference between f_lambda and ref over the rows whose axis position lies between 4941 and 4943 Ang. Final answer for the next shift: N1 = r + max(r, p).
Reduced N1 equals 1.1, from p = 0.0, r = 0.55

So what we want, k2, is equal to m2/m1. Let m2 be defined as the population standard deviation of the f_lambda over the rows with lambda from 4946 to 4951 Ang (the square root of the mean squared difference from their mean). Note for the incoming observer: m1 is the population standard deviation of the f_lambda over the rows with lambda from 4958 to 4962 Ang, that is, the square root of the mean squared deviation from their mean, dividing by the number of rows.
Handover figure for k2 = 0.10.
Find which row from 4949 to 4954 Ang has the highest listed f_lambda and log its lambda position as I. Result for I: 4950.33 Ang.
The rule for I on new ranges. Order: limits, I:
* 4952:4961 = 4952.61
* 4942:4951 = 4950.33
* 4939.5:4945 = 4944.64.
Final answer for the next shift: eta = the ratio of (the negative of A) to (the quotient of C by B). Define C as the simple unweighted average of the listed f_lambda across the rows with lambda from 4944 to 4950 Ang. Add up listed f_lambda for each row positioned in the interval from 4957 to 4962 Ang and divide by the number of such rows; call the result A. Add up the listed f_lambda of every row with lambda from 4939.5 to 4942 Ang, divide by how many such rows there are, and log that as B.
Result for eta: -5.8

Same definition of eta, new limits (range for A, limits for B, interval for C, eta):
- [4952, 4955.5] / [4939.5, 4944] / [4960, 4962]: -7.1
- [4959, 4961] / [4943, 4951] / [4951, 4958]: -6.4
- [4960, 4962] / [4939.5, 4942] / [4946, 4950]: -6.0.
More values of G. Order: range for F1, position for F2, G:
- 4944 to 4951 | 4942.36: -2.3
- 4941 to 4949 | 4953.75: -0.6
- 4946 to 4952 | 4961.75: -1.6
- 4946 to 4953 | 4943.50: -1.1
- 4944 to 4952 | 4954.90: -1.1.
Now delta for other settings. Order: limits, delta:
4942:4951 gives 7.14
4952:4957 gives 7.03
